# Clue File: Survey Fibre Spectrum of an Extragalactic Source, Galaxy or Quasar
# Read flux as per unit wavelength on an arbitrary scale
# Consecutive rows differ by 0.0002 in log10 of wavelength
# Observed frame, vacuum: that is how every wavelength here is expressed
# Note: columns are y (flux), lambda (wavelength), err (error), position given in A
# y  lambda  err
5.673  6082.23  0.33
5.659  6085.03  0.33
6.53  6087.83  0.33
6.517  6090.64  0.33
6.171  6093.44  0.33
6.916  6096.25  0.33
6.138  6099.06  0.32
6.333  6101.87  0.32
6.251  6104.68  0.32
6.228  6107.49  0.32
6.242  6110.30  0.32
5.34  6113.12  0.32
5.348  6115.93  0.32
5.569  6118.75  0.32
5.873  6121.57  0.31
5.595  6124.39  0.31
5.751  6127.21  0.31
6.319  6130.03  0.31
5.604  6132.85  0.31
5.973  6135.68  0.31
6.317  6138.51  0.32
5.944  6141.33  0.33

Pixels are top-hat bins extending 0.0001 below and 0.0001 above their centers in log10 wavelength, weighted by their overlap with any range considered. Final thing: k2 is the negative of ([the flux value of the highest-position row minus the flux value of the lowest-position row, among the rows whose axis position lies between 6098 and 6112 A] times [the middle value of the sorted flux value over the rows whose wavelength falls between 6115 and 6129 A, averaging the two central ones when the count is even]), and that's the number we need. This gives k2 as -1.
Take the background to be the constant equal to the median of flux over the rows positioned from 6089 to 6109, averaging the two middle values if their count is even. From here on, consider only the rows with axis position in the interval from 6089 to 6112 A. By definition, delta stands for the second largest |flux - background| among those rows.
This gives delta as 0.27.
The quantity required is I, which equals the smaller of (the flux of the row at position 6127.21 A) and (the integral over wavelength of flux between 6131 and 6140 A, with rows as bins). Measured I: 5.8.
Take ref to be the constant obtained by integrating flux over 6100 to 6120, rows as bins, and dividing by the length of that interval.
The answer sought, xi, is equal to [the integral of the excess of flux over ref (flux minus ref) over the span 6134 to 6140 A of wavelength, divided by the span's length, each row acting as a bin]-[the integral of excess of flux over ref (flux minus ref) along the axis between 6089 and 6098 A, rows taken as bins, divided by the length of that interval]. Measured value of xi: -0.4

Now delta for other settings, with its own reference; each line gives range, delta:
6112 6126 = 0.90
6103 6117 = 0.90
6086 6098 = 0.28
